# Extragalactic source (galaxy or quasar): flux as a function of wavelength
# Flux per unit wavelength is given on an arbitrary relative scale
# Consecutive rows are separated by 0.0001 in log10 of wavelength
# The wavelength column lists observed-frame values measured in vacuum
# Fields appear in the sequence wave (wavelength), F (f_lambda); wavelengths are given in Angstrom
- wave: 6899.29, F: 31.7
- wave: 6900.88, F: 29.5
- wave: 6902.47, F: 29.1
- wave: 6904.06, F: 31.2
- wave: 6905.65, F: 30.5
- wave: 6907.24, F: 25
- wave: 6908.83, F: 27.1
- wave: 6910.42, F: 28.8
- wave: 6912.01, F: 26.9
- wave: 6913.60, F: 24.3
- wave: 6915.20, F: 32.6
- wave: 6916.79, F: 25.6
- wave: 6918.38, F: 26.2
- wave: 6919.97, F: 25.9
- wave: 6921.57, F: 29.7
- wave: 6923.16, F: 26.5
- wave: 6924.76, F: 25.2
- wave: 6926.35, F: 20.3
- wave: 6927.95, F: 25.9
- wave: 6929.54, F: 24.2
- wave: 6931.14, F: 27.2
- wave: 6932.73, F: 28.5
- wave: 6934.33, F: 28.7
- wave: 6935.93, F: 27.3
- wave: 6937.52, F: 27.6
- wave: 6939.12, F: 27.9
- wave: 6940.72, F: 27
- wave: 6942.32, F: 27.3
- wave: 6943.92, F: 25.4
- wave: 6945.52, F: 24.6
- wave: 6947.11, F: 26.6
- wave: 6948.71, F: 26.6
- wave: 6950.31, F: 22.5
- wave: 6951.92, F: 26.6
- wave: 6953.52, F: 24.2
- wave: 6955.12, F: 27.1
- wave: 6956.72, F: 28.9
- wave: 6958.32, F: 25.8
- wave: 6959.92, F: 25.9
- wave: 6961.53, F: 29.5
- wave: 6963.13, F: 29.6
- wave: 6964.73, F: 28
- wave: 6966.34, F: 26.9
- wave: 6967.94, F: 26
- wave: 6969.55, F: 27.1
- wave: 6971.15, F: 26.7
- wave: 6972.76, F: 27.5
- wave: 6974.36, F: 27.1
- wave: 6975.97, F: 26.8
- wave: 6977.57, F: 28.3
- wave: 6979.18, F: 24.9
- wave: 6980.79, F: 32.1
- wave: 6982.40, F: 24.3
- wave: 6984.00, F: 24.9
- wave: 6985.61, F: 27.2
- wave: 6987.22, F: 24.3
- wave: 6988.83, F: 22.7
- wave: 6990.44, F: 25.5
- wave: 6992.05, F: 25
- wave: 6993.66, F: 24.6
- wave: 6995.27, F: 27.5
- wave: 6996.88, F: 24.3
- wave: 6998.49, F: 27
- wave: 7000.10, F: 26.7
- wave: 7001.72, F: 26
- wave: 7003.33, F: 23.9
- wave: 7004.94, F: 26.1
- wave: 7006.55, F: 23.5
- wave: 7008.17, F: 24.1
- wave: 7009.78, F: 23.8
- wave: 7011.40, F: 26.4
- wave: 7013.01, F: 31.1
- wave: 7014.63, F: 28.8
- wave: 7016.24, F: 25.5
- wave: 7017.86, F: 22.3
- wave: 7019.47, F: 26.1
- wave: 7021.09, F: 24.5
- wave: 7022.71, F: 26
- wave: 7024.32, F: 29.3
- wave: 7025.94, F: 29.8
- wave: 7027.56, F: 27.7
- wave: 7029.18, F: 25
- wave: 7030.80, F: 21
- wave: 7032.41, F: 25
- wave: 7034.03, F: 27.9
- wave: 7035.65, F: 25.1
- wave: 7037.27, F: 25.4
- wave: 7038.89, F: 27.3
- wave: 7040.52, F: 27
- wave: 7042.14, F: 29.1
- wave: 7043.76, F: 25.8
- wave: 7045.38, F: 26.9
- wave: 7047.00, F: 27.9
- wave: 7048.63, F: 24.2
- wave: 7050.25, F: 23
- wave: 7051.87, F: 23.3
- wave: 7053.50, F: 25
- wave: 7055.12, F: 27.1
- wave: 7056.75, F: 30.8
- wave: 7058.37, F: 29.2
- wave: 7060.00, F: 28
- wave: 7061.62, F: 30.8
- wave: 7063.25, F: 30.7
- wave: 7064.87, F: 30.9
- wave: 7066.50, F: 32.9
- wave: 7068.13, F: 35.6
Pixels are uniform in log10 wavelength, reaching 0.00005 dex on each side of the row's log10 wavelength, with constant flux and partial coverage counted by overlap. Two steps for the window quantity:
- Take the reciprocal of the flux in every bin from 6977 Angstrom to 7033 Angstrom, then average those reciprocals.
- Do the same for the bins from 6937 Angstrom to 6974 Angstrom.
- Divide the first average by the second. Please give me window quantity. 1.04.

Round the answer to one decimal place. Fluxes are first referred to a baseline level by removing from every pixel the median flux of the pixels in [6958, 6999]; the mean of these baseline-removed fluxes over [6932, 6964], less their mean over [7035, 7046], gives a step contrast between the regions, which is 0.2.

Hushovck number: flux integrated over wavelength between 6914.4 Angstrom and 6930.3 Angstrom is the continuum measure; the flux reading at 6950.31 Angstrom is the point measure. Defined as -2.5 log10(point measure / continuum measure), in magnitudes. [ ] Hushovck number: 3.17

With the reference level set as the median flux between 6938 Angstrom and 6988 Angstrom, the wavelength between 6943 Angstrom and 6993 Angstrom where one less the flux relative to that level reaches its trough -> 6980.79 Angstrom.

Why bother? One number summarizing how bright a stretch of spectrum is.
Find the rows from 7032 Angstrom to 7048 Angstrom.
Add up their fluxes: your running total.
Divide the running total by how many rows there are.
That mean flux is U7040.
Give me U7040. 26.7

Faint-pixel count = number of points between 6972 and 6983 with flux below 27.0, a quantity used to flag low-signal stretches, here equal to 3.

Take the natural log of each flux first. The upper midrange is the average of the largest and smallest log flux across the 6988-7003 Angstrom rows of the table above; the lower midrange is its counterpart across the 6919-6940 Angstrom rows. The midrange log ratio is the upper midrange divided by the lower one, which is 1.01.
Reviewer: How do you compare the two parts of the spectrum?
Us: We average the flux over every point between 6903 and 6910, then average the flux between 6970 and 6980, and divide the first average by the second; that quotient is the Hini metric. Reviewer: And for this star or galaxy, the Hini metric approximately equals 1.06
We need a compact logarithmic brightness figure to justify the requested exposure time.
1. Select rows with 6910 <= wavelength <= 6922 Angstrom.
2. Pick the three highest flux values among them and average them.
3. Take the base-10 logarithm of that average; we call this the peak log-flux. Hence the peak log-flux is 1.48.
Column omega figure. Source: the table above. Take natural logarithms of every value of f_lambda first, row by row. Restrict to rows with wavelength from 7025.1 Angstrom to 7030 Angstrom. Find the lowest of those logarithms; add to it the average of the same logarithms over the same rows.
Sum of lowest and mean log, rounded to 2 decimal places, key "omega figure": 6.53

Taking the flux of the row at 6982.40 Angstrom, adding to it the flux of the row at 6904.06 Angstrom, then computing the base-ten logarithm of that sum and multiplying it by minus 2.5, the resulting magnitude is -4.36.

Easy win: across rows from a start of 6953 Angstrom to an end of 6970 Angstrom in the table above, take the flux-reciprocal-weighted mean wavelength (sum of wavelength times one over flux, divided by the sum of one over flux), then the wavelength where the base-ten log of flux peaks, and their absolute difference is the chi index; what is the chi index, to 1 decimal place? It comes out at 1.7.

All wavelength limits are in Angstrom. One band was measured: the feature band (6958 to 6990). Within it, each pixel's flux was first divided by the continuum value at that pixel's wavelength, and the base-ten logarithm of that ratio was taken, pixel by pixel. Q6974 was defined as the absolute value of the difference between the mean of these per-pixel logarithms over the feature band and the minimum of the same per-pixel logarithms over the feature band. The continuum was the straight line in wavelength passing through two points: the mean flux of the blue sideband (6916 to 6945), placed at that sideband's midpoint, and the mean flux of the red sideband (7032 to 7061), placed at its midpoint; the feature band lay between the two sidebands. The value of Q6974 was 0.071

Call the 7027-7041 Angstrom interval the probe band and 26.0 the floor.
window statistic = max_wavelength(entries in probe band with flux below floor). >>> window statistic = 7037.27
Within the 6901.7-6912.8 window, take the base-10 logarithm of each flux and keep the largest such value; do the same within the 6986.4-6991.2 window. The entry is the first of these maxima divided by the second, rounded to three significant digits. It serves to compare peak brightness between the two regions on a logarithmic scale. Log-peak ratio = 1.06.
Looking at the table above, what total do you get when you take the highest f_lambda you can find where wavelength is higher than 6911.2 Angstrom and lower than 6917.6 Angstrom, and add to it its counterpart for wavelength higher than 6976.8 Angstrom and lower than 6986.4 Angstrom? 64.7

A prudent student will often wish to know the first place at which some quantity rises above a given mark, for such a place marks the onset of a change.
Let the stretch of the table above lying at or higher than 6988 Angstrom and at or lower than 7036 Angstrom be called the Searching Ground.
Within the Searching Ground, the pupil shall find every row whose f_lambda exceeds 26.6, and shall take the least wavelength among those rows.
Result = 6995.27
